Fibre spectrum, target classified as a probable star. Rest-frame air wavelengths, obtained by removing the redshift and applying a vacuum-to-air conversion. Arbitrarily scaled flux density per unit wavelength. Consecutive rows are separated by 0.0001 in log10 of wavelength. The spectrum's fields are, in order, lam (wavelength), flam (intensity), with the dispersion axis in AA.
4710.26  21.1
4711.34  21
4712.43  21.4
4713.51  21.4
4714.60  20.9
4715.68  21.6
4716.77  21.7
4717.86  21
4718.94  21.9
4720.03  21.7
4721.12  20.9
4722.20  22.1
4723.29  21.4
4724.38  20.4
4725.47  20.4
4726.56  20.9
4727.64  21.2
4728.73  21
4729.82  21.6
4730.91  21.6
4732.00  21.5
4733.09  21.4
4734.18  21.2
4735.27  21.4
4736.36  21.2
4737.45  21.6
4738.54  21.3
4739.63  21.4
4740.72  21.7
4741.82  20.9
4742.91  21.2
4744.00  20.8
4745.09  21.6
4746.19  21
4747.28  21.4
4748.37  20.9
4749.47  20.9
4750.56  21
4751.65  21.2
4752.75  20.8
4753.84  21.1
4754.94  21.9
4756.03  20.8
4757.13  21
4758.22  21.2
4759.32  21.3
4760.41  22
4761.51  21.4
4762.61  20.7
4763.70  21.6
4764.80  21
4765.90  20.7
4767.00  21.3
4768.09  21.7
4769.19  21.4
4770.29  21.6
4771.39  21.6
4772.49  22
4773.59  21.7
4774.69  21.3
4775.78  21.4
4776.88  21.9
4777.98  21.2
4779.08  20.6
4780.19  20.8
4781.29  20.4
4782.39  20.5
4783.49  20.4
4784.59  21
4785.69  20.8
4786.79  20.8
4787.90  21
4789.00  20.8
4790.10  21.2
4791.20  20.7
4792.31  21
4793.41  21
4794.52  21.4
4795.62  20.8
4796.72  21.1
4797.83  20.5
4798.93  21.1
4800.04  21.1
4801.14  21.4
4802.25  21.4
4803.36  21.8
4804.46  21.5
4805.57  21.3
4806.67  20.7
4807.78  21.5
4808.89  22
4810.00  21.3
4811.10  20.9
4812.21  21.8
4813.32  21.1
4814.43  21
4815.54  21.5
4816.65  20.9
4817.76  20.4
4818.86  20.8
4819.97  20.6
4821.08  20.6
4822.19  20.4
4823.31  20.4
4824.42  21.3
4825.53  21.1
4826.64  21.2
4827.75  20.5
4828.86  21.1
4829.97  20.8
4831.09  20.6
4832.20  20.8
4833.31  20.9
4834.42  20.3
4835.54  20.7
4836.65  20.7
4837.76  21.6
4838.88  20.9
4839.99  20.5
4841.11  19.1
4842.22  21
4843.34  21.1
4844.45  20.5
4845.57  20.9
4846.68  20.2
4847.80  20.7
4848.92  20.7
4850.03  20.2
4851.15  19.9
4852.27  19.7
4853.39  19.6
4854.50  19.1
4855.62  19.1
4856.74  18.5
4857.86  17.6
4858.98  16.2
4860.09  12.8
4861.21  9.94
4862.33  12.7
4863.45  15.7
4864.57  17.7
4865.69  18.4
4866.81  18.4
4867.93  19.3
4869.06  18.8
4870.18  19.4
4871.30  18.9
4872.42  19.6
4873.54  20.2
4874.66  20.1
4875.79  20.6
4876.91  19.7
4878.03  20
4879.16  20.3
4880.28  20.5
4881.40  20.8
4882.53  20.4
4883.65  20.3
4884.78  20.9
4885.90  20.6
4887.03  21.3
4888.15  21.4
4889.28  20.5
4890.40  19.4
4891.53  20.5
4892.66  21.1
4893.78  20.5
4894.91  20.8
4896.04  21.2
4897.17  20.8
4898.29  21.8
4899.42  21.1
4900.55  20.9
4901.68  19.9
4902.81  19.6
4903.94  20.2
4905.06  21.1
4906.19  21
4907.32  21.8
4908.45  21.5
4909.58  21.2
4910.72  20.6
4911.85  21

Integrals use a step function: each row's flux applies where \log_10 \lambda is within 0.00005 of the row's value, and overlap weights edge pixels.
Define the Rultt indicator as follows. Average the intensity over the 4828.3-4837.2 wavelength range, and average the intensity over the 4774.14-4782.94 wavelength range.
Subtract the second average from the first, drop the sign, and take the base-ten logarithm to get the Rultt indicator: -0.6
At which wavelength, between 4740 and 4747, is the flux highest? 4740.72 AA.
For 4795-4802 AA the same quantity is 4801.14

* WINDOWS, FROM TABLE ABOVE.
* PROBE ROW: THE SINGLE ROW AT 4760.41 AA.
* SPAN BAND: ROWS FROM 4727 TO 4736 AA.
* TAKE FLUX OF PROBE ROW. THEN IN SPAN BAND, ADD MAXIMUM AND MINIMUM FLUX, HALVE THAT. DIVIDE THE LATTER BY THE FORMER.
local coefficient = 0.97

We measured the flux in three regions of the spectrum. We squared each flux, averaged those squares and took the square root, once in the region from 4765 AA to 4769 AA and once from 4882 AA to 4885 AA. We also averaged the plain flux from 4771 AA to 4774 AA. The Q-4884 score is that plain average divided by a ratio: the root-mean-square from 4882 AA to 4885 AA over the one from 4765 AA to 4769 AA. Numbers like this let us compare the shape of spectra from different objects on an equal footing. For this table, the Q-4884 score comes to 22.5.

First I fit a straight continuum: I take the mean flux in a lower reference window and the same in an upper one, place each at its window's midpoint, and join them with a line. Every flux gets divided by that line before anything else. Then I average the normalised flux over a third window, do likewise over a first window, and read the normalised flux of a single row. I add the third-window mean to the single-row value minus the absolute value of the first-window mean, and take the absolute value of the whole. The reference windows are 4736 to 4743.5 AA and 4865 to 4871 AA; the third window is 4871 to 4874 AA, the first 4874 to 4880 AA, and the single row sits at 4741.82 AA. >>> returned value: 0.95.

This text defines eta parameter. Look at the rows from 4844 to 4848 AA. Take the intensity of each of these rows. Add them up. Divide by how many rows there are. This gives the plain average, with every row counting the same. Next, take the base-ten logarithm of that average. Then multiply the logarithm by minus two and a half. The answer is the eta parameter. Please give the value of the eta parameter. -3.28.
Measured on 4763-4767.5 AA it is -3.31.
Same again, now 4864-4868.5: -3.16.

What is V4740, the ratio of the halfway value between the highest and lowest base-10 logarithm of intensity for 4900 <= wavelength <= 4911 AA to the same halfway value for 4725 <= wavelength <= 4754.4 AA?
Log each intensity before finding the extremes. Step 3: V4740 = 0.994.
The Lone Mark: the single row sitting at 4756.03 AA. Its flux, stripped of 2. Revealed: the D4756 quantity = 18.8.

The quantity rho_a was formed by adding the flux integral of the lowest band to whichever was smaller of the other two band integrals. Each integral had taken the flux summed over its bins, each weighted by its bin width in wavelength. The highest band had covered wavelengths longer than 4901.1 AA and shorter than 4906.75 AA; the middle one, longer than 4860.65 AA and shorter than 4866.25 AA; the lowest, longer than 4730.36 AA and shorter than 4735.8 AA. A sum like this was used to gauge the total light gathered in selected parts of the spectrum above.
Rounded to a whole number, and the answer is 200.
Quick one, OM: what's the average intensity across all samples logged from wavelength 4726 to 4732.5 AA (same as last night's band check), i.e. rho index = 21.3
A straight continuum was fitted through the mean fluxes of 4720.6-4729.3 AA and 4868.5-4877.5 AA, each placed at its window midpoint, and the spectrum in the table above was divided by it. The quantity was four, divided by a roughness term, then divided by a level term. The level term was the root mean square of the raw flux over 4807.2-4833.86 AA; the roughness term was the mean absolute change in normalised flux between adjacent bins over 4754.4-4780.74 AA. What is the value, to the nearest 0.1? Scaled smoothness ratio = 8.9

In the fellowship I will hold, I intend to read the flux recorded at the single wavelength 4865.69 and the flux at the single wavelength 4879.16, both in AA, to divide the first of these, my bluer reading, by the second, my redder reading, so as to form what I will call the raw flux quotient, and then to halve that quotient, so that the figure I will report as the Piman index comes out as 0.45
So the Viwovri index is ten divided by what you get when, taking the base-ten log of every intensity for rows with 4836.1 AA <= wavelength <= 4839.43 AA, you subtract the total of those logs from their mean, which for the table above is -3.78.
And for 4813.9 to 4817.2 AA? -3.77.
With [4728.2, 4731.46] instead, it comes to -3.76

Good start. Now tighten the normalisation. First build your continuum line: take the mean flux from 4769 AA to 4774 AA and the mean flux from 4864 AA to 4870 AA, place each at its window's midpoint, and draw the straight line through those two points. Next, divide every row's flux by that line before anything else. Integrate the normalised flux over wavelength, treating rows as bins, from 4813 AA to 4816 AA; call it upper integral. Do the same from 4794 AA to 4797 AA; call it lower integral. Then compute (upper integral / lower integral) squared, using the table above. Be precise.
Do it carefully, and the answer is 1.1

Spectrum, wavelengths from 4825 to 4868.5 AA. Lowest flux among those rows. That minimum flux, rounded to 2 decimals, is 9.94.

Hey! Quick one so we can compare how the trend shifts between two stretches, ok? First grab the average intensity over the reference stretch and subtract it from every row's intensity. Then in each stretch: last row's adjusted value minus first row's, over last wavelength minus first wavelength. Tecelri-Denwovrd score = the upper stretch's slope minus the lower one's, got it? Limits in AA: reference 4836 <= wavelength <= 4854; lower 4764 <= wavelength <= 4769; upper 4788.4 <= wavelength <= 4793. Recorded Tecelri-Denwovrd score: -0.15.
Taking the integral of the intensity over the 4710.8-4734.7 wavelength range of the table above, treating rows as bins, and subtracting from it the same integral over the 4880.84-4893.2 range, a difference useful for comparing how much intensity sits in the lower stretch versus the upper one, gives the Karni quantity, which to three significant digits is 253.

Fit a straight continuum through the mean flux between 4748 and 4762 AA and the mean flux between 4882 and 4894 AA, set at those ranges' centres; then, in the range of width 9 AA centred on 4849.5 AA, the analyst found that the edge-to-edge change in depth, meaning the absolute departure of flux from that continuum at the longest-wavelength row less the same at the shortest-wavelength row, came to 1.1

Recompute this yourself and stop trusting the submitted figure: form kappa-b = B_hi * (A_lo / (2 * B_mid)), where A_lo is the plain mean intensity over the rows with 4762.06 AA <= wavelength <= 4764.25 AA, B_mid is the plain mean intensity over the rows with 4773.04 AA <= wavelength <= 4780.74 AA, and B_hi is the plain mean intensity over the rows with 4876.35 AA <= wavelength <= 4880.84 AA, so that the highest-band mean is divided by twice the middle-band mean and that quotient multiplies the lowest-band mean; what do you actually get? 10.0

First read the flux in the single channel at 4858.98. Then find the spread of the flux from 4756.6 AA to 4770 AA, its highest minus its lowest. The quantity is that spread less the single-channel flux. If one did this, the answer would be -14.9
